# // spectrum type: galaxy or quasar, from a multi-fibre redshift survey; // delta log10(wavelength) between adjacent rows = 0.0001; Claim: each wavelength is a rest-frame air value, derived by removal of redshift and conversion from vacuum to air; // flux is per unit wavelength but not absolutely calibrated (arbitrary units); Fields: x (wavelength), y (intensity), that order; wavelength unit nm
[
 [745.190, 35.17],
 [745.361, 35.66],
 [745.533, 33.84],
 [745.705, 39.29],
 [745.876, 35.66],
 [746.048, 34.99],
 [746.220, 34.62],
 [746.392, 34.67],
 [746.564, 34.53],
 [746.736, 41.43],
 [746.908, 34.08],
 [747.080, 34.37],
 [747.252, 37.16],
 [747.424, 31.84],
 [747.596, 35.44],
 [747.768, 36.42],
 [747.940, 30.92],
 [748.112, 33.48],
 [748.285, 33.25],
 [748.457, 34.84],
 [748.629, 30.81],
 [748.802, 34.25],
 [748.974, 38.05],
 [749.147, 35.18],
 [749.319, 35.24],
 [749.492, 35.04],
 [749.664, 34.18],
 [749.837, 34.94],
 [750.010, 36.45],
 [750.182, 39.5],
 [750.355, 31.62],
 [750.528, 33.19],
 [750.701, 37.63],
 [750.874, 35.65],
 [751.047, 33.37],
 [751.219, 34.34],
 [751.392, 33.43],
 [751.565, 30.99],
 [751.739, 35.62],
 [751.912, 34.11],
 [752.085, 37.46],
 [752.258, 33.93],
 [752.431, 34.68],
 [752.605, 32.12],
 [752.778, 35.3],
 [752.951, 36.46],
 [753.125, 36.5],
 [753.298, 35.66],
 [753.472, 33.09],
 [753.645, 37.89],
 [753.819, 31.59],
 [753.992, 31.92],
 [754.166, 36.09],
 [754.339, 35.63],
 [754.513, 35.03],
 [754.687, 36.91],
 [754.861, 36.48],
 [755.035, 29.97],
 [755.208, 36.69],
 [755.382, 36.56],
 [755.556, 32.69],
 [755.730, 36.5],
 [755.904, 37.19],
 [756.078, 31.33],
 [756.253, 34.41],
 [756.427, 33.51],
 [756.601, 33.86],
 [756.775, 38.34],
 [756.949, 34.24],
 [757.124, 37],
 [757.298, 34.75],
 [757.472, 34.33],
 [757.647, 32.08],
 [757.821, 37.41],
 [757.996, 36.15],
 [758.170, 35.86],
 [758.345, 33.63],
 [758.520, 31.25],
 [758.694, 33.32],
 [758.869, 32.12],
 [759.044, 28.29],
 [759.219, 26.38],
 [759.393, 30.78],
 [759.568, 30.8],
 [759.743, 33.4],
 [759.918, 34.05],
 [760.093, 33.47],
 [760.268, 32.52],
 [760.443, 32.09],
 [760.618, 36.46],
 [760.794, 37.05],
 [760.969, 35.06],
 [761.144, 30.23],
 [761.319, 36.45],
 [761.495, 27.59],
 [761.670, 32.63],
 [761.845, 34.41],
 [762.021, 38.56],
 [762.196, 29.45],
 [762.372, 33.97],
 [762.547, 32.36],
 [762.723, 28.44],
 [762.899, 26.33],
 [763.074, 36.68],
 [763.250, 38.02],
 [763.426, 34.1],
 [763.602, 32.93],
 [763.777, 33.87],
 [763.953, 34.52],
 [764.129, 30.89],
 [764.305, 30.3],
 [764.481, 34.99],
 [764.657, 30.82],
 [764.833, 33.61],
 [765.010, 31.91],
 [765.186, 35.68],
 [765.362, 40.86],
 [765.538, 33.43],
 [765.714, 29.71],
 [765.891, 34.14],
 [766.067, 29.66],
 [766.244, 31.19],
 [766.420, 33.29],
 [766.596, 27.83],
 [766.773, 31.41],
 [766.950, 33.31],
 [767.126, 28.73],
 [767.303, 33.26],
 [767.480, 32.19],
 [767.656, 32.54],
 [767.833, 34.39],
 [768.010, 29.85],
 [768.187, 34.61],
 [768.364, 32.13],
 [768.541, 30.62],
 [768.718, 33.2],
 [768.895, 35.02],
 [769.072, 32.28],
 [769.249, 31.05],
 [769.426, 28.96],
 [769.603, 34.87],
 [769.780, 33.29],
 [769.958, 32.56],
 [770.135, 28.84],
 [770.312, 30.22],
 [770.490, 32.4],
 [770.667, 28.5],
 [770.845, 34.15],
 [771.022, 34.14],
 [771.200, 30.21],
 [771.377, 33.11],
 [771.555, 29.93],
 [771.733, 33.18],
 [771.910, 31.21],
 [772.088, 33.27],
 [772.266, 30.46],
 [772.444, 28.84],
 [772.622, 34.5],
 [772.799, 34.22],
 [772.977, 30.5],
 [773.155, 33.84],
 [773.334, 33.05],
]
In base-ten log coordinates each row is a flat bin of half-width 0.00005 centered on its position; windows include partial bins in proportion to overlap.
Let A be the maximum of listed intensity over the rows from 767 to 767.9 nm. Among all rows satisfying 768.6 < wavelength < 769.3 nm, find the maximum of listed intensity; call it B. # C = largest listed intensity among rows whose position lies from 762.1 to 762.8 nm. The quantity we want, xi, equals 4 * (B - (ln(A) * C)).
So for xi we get -341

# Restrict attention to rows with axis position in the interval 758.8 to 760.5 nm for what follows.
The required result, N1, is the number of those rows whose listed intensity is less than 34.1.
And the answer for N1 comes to 10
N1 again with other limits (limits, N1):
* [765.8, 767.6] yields 9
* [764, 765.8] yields 7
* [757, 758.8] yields 4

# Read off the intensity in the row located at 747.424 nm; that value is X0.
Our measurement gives 31.84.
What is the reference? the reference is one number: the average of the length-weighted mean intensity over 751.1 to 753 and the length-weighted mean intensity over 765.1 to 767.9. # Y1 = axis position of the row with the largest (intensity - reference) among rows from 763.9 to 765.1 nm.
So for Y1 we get 764.481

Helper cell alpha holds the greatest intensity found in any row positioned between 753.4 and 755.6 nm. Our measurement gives 37.89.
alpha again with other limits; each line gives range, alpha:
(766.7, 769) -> 35.02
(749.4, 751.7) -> 39.5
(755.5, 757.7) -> 38.34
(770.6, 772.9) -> 34.5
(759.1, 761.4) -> 37.05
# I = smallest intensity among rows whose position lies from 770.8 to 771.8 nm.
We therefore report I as 29.93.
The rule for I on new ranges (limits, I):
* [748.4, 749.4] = 30.81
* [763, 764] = 32.93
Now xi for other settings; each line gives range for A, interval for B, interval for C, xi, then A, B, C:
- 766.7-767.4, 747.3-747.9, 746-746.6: -345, 33.31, 36.42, 34.99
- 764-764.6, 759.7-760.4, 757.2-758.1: -396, 34.99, 34.05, 37.41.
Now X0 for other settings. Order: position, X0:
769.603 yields 34.87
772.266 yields 30.46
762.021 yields 38.56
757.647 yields 32.08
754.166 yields 36.09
